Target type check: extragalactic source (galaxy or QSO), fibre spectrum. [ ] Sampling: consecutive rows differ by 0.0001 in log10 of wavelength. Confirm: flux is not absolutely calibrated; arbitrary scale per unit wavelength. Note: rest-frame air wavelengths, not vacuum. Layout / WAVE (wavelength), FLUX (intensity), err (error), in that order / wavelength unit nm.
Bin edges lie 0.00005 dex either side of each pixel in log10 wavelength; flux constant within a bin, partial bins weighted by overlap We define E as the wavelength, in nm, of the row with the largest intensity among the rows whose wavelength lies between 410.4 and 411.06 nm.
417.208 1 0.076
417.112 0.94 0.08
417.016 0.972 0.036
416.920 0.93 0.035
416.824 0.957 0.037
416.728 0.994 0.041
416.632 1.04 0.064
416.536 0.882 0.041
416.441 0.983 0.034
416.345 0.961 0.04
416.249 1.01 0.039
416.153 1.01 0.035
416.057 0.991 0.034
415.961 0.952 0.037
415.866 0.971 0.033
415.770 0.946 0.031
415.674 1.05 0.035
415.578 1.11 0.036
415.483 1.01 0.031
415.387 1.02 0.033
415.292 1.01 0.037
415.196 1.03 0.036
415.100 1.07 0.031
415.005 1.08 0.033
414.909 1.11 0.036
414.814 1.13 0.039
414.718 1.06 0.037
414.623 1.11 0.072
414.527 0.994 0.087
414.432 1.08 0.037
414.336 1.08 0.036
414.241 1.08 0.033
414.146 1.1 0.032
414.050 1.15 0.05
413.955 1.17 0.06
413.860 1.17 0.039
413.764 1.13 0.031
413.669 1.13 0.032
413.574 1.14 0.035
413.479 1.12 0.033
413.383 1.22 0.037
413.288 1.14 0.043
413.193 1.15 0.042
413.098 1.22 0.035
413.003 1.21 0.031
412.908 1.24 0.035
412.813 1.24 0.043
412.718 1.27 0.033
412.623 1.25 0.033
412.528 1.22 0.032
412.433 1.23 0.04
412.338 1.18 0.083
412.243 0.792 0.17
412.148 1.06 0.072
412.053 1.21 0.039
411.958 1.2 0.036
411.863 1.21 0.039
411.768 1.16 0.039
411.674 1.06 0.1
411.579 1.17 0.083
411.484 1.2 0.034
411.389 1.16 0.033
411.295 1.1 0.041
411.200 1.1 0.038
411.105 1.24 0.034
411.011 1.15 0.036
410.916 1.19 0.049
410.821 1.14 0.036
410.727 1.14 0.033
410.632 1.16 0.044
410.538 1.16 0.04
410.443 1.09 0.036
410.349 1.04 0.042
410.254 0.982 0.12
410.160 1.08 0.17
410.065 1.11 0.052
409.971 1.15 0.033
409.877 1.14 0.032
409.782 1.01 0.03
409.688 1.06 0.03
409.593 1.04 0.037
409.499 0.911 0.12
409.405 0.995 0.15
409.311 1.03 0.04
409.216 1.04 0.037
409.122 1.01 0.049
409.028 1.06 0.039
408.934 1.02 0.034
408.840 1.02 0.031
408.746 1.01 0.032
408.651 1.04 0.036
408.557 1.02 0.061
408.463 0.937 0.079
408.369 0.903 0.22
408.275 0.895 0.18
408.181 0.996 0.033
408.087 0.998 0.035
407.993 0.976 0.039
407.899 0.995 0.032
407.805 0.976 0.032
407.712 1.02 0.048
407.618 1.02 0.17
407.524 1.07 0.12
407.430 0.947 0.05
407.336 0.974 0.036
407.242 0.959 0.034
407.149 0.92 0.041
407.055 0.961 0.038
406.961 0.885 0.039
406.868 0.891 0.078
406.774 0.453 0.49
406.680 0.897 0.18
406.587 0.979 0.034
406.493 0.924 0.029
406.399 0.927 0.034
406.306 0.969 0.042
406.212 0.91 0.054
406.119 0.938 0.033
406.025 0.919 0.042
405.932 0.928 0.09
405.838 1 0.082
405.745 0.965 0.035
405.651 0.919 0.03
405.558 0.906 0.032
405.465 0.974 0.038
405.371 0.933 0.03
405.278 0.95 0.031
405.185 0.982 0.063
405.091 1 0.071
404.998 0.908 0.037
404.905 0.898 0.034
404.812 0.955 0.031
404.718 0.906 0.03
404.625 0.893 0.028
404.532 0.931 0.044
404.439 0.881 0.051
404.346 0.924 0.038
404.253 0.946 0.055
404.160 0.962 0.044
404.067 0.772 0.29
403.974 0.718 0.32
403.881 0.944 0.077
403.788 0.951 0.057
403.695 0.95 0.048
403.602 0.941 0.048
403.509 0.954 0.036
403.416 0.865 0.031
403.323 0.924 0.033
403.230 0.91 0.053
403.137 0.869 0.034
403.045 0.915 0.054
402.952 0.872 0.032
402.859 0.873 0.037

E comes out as 410.916 nm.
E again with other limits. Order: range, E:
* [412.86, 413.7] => 412.908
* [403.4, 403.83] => 403.509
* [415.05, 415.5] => 415.100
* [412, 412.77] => 412.718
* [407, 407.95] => 407.524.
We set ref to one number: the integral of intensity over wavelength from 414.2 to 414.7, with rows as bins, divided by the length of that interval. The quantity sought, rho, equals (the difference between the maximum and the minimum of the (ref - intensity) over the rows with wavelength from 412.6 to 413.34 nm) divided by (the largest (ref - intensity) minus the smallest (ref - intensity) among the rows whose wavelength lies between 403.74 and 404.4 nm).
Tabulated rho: 0.5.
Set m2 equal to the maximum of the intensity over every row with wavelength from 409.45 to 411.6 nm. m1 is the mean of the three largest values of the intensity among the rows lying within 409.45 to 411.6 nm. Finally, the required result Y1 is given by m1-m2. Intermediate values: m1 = 1.21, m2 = 1.24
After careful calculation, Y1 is -0.030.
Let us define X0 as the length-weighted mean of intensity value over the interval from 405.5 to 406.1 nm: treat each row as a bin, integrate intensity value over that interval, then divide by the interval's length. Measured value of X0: 0.94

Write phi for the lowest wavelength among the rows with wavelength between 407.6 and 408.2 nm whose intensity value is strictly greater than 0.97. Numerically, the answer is 407.618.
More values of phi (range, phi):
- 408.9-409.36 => 408.934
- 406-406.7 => 406.587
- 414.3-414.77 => 414.336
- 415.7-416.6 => 415.866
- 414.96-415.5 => 415.005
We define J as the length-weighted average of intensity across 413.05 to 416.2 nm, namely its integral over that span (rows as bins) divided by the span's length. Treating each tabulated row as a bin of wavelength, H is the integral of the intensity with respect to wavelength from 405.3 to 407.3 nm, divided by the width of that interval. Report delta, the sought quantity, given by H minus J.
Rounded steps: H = 0.91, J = 1.08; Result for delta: -0.17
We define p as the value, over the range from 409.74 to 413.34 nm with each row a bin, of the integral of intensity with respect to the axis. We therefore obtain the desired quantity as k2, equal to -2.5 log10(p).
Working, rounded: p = 4.1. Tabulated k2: -1.5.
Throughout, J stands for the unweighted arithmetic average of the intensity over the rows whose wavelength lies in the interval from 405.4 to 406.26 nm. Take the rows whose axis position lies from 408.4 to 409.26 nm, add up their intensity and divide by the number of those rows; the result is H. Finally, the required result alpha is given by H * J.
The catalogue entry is 0.96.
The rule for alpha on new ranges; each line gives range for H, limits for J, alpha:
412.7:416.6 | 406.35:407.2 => 0.95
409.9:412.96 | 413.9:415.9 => 1.22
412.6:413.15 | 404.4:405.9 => 1.16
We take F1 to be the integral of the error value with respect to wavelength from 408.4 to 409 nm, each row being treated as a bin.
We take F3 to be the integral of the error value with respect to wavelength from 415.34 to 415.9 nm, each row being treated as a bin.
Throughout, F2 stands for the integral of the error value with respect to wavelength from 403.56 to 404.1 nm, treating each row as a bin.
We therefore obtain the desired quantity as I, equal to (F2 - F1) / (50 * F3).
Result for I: 0.047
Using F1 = 0.030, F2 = 0.074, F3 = 0.019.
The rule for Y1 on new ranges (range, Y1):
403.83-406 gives -0.006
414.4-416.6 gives -0.013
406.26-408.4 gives -0.033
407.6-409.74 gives -0.007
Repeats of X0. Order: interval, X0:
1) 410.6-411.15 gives 1.17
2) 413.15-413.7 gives 1.15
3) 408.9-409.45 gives 1.03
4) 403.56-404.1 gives 0.88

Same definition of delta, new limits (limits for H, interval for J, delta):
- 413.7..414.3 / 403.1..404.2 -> 0.24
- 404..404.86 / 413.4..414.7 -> -0.21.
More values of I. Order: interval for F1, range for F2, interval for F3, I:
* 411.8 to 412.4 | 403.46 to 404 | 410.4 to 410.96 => 0.005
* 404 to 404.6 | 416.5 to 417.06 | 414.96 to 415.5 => -0.035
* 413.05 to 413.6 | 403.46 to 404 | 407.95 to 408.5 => 0.010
